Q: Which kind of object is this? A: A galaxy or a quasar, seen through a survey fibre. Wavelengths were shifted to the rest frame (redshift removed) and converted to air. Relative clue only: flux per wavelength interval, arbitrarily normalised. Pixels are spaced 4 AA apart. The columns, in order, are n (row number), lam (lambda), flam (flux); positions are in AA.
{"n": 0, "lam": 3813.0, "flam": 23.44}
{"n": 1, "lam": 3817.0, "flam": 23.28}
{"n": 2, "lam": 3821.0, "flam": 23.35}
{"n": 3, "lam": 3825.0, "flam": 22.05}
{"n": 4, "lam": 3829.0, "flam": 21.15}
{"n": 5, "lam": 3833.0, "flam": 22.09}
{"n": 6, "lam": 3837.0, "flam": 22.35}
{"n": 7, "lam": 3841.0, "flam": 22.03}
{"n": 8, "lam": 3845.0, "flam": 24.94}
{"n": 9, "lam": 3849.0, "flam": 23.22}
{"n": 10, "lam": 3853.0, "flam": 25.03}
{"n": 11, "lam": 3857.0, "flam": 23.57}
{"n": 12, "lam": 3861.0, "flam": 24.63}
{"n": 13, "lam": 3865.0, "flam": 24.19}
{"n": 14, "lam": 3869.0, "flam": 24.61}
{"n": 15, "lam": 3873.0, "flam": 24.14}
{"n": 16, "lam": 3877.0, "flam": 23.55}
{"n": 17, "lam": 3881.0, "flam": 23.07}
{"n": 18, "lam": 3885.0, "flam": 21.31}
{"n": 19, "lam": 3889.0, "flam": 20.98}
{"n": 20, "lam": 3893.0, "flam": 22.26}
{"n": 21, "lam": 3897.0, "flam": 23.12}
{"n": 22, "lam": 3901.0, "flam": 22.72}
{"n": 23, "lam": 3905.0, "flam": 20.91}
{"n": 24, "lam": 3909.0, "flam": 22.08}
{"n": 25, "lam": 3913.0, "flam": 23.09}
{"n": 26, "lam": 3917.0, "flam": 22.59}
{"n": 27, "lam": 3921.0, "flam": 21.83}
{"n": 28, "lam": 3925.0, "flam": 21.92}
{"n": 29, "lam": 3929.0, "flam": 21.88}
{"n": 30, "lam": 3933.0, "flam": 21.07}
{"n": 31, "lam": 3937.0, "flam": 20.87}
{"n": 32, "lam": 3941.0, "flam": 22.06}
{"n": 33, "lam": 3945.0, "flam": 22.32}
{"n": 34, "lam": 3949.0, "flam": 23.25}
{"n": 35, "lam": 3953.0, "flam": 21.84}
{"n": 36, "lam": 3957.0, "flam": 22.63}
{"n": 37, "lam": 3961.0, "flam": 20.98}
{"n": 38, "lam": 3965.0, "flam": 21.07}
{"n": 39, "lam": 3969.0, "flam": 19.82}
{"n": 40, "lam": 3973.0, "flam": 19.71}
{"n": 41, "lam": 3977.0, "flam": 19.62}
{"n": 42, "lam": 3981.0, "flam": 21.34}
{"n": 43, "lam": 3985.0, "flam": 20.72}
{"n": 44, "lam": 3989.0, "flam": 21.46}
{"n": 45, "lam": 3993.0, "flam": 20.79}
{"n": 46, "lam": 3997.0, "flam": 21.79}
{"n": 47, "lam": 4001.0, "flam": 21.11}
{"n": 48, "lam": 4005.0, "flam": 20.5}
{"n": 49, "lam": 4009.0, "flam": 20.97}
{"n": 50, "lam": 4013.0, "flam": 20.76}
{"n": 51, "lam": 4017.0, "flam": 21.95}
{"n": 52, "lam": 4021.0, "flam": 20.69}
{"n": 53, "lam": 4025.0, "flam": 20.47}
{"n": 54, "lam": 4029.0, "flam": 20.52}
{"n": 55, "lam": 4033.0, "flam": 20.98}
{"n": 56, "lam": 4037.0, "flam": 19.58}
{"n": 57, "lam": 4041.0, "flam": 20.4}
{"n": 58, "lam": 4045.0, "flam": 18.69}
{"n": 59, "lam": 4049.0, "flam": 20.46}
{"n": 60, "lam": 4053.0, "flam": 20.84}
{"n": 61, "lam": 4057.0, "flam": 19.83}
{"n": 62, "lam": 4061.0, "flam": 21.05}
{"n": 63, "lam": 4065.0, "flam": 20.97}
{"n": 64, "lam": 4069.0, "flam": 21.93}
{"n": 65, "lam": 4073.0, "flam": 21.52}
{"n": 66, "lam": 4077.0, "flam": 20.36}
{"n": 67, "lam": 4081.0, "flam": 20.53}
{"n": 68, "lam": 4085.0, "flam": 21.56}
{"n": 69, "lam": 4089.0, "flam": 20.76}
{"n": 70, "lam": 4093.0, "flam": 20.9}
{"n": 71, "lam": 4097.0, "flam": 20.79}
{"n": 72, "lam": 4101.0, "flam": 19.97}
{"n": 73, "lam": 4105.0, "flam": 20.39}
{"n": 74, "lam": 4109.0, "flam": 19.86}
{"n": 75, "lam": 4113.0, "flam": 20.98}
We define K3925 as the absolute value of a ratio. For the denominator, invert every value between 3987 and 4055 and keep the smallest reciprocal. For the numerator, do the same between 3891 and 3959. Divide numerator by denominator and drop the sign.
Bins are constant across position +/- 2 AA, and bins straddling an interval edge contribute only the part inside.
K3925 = 0.944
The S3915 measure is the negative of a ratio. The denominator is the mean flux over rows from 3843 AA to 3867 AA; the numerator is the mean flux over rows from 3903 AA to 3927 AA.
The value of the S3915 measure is -0.910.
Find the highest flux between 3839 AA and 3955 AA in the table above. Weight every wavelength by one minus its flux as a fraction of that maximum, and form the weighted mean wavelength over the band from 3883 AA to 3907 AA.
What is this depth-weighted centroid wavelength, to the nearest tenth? 3894.6 AA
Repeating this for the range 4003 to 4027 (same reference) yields 4015.0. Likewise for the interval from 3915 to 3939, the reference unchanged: 3928.1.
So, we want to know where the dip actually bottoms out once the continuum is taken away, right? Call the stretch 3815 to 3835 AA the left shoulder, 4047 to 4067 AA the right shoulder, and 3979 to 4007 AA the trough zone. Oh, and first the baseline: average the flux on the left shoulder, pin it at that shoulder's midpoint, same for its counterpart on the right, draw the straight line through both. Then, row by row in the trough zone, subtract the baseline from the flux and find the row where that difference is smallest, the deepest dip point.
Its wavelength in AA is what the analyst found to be 4005.0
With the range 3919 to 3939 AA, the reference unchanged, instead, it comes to 3937.0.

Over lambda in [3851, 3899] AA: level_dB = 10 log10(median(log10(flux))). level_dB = 1.37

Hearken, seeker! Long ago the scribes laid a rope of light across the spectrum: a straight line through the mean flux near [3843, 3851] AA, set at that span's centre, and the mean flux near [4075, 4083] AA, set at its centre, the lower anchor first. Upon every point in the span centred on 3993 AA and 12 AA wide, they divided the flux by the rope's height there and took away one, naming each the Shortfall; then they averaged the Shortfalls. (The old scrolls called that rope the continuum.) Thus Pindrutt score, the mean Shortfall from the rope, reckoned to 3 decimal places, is -0.020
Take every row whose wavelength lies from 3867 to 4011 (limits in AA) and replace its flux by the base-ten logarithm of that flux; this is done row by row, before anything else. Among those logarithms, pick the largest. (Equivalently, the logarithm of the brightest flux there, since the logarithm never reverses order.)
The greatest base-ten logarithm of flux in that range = 1.39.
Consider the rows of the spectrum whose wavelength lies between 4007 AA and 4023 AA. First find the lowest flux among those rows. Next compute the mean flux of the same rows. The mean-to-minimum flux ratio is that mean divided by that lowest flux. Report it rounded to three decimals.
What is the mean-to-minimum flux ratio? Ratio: 1.019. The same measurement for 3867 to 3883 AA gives 1.033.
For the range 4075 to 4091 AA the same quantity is 1.022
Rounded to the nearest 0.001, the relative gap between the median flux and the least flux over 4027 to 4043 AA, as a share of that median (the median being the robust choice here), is 0.043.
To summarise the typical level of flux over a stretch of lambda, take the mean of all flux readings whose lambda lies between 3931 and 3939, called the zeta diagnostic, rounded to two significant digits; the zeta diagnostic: 21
